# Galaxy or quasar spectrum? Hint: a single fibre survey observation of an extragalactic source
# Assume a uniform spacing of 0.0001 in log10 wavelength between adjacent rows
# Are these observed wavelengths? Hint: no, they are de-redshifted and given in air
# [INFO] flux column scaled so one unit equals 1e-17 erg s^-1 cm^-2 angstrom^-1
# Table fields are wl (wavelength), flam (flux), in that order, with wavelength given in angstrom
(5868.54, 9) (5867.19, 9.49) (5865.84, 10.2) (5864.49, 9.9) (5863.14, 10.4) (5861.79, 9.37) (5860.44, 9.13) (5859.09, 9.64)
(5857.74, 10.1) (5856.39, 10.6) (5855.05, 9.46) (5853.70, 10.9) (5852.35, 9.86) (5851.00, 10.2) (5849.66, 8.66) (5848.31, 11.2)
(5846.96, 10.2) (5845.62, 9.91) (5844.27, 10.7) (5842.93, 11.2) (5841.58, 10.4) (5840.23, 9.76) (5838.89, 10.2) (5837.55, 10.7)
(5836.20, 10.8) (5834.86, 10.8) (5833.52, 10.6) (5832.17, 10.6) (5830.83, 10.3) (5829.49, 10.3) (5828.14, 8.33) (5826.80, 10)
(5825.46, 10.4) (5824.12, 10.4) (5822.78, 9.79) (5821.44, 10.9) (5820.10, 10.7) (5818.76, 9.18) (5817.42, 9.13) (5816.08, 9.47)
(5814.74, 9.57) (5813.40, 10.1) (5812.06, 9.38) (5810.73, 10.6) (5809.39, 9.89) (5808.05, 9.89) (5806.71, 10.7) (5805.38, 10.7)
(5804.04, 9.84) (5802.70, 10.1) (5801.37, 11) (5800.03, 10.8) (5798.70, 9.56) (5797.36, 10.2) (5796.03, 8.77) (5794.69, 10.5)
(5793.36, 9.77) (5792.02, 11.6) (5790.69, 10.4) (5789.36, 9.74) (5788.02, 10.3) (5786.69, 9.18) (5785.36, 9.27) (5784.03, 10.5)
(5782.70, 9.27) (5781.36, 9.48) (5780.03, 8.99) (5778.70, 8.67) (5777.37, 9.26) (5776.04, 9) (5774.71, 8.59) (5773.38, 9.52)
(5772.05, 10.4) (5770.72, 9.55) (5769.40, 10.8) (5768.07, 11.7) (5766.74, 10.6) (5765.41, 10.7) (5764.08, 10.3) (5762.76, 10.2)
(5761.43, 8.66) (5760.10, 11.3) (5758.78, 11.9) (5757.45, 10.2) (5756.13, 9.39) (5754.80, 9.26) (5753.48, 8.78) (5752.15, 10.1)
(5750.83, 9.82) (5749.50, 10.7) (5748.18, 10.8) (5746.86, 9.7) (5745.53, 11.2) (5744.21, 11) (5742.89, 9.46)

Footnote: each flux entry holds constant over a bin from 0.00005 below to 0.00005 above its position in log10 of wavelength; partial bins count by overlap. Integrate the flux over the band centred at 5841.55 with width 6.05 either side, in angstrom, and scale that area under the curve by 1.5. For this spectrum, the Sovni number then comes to 189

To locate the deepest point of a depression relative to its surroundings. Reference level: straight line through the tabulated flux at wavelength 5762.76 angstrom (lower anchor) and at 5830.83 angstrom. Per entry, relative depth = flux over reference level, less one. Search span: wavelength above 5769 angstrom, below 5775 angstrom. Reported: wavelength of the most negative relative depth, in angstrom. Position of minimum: 5774.71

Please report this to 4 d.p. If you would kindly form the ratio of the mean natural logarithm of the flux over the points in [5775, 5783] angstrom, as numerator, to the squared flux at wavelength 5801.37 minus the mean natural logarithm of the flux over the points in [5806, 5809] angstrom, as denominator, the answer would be 0.0186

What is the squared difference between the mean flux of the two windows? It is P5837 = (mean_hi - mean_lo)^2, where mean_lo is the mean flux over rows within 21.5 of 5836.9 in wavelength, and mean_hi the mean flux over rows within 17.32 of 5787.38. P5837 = 0.16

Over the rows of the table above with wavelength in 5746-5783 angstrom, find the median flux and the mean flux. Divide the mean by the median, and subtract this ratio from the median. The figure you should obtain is 8.7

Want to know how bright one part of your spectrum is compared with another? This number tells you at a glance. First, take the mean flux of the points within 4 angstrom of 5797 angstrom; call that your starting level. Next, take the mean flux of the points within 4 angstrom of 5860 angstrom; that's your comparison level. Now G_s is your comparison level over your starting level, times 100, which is 99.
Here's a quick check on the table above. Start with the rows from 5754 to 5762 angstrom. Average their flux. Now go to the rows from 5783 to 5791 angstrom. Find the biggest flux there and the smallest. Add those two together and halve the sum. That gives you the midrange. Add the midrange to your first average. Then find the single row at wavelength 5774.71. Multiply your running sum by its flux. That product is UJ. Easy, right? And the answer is 171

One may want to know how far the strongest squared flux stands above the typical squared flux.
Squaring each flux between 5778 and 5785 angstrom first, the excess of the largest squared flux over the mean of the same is 22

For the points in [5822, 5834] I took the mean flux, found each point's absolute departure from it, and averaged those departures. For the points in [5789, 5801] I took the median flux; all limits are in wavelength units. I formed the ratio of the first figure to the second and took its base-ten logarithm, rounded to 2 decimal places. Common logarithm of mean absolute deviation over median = -1.34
